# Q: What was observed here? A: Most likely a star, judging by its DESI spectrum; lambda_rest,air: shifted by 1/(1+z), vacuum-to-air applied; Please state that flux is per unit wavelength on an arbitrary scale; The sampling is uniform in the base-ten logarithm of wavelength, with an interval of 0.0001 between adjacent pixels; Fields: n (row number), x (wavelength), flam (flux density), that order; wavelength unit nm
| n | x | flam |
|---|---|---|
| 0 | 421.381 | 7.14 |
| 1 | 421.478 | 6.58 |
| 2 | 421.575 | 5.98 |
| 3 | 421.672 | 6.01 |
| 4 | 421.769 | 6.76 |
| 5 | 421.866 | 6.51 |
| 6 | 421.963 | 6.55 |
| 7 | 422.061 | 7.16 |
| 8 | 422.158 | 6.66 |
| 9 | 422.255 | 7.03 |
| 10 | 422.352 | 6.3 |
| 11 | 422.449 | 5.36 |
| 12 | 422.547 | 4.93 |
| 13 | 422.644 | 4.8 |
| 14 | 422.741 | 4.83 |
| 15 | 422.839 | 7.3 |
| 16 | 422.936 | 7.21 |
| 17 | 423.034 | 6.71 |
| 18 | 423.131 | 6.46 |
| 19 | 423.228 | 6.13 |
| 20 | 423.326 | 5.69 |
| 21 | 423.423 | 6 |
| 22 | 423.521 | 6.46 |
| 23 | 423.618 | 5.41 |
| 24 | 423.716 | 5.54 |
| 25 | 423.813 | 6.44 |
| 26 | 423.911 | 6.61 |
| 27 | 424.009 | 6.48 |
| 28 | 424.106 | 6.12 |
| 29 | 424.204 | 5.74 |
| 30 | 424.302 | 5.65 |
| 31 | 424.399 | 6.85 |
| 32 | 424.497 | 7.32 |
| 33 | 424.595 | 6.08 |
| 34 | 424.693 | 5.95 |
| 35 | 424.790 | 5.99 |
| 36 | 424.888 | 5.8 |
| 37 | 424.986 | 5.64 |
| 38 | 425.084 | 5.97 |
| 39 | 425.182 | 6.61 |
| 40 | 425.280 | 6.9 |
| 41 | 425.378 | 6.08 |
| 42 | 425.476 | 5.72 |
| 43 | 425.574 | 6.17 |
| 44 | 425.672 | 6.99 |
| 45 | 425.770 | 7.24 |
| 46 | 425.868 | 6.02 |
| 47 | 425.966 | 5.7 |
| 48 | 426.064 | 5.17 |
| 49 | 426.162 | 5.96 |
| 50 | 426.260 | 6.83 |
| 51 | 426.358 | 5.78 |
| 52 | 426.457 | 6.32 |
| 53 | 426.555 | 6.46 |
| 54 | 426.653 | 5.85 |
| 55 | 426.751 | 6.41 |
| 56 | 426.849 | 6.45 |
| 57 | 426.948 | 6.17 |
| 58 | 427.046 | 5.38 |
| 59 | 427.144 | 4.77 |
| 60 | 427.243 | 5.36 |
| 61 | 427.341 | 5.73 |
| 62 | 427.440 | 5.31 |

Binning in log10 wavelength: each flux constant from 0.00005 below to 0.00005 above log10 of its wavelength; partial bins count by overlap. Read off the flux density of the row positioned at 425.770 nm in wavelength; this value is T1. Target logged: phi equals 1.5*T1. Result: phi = 10.9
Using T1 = 7.24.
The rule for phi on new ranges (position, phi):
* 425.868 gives 9.0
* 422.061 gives 10.7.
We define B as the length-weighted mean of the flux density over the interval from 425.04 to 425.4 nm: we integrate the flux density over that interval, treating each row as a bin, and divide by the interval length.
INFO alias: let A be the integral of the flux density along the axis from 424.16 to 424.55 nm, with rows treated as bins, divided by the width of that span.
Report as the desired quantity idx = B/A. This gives 1.00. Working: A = 6.39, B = 6.4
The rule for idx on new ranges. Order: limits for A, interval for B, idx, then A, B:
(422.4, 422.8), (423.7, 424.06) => 1.26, 5.03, 6.3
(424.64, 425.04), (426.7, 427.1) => 1.04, 5.85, 6.1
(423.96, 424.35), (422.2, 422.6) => 0.99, 6.00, 5.9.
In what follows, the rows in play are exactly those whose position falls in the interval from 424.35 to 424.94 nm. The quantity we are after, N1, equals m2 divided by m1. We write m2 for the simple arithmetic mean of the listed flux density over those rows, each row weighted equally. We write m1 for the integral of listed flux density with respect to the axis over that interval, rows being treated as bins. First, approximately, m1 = 3.7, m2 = 6.33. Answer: 1.69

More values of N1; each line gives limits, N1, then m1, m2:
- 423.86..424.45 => 1.69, 3.7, 6.24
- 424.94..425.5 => 1.78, 3.5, 6.15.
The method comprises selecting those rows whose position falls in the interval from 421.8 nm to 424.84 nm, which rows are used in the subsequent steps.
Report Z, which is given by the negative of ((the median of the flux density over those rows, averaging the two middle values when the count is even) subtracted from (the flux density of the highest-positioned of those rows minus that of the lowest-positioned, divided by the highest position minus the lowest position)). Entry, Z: 6.5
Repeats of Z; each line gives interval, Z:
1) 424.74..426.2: 6.0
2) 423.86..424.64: 7.1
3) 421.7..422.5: 8.7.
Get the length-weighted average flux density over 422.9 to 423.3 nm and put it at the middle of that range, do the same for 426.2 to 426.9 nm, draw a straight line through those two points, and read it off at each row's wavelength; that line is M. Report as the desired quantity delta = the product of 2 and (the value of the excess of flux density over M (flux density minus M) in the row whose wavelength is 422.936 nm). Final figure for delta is 1.3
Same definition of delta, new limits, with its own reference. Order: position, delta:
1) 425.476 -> -1.3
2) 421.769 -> 0.2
